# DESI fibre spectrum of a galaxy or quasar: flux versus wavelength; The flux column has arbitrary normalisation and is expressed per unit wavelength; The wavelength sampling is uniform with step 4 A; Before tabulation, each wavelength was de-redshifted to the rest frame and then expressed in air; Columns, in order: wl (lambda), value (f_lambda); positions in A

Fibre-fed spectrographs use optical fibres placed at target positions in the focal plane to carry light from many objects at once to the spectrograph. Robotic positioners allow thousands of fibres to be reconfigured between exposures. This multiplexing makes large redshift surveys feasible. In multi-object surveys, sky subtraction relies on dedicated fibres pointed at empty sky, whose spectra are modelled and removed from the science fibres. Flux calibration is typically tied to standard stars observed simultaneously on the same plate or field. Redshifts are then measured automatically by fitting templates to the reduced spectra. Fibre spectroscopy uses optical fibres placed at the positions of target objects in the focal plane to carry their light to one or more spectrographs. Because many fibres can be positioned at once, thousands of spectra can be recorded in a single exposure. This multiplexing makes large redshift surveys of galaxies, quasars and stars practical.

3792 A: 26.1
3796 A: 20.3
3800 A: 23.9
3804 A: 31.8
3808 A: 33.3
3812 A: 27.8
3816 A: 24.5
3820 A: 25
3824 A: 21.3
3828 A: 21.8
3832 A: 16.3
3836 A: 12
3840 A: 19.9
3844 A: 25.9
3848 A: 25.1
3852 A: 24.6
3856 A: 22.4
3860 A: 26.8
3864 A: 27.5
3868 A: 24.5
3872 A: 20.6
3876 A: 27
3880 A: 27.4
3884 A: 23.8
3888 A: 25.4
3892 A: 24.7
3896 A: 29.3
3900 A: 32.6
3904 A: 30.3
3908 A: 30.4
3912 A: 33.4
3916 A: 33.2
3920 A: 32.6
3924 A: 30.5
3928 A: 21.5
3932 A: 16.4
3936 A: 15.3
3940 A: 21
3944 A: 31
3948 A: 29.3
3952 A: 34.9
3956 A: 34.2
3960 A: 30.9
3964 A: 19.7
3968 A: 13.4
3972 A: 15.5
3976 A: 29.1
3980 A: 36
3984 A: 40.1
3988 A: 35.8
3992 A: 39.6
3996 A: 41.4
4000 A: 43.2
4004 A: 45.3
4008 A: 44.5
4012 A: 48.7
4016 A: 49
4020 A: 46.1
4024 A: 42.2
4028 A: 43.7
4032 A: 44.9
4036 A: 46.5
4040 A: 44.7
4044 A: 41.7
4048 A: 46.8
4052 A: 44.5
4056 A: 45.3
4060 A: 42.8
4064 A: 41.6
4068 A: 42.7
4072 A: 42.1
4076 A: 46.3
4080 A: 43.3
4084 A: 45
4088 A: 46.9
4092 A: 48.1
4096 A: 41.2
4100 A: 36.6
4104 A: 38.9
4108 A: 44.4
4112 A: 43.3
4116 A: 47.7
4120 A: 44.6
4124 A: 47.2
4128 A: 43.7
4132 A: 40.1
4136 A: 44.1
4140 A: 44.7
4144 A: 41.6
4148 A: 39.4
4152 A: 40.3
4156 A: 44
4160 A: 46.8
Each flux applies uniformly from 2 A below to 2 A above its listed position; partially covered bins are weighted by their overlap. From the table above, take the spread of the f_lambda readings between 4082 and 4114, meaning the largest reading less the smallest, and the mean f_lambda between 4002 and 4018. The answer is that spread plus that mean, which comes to 58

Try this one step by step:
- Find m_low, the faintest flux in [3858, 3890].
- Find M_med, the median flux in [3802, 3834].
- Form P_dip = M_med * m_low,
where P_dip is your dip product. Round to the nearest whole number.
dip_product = 510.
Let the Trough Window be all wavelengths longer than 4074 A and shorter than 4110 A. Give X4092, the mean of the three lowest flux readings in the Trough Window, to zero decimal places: 39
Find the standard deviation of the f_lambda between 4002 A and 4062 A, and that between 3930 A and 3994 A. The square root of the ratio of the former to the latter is 0.48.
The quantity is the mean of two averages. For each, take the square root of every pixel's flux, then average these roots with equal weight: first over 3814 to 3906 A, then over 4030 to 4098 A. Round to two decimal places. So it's 5.78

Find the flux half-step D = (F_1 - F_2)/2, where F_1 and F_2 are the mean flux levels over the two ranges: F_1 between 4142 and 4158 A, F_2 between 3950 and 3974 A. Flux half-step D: 8.3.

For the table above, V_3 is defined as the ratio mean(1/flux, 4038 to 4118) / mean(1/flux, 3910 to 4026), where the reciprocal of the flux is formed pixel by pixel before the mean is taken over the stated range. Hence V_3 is 0.66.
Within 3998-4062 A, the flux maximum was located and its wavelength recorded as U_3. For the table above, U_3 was 4016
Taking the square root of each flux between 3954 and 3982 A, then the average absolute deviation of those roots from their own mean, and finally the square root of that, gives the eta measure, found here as 0.91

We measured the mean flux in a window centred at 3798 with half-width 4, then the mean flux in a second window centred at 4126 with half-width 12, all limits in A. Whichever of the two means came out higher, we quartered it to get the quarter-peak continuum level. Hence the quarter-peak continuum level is 11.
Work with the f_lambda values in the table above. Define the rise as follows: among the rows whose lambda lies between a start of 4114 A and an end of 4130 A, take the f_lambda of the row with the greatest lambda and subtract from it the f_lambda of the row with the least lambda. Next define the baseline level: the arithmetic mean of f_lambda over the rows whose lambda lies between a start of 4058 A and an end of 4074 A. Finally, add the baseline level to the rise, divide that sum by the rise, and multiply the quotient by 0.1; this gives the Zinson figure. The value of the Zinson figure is -1.0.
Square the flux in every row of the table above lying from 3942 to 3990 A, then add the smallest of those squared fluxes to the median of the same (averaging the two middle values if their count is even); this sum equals 1137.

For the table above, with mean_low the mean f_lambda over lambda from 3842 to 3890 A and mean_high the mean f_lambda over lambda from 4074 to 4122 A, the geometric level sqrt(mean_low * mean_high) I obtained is 33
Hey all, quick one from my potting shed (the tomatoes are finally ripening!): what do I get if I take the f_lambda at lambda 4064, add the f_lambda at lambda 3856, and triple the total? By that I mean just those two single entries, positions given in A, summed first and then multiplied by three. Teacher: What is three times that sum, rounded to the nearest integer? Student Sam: 192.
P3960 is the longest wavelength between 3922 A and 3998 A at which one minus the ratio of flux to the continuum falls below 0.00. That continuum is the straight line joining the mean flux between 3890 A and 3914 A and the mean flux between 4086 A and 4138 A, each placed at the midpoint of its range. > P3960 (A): 3996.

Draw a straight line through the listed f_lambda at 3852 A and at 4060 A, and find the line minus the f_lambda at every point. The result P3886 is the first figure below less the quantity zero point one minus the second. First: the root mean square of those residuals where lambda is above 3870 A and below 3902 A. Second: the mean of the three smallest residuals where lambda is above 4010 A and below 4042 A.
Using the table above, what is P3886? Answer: -6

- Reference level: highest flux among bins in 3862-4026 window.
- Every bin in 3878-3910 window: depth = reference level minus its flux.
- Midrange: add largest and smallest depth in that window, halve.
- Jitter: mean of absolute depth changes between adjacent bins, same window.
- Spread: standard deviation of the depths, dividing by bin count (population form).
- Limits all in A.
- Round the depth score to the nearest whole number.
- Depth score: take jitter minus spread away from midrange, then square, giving 459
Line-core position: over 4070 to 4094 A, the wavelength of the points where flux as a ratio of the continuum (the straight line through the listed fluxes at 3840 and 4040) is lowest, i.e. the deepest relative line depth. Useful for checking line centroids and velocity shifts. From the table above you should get 4072 A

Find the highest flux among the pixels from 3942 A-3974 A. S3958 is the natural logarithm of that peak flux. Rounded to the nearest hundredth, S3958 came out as 3.55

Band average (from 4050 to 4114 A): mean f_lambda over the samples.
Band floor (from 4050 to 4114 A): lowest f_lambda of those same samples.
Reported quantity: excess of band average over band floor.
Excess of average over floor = 6.7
